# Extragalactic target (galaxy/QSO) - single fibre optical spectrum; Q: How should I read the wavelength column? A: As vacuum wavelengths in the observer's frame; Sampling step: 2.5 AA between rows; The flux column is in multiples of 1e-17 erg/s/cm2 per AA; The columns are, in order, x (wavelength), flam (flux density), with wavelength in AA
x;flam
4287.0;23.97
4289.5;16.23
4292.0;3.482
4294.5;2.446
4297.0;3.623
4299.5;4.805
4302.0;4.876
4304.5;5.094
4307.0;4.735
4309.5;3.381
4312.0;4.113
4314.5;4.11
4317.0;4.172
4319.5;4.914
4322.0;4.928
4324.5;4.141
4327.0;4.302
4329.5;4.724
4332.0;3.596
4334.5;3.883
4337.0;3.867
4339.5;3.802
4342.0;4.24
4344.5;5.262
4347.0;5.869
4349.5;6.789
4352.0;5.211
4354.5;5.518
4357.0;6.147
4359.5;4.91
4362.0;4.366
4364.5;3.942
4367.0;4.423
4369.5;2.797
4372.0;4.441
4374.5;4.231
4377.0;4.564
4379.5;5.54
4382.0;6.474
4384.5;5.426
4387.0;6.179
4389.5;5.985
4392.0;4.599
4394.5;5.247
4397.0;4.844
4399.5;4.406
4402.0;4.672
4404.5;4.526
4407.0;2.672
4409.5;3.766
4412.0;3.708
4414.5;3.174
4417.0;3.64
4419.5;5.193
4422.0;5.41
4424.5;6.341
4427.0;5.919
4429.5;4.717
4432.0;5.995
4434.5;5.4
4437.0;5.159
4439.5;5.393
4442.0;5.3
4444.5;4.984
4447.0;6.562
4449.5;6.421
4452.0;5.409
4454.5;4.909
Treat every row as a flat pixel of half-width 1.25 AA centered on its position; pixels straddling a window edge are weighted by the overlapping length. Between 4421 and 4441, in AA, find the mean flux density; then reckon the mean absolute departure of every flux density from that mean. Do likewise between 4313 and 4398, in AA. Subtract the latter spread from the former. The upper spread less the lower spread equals -0.3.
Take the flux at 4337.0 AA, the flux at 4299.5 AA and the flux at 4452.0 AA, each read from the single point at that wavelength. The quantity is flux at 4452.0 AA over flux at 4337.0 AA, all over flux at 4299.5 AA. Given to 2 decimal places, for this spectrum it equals 0.29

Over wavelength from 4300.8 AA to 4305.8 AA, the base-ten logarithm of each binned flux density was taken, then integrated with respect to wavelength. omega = 3.49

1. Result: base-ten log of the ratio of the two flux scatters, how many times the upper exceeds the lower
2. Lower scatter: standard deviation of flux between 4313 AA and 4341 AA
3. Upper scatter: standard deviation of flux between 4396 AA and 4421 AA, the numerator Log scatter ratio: 0.24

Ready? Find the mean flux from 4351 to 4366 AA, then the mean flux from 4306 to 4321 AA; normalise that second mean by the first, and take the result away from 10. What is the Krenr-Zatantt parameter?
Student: 9.2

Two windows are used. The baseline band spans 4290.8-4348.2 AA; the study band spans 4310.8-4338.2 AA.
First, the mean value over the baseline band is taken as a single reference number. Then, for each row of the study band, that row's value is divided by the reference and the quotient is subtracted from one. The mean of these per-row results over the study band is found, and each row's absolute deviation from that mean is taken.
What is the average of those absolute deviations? 0.079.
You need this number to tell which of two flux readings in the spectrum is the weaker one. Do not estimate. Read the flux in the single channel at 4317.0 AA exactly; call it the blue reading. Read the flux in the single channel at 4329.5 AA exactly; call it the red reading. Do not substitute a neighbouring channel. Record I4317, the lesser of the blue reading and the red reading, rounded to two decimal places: 4.17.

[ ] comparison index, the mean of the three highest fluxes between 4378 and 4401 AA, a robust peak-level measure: 6.2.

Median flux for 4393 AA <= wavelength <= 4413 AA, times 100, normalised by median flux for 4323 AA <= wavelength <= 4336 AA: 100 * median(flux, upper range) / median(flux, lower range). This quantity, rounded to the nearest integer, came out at 108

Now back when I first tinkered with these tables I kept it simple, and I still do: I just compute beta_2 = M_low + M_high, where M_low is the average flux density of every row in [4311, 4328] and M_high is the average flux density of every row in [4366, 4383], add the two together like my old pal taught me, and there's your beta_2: 9.0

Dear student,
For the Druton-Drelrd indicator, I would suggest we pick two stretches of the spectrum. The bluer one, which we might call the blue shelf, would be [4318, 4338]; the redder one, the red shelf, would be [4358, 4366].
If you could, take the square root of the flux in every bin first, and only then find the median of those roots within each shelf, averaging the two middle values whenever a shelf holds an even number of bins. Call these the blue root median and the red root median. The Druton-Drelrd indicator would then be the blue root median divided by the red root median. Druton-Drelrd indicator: 0.98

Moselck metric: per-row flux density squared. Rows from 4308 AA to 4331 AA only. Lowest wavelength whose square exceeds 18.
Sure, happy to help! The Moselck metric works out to 4319.5 AA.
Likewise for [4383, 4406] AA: 4384.5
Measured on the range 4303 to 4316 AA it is 4304.5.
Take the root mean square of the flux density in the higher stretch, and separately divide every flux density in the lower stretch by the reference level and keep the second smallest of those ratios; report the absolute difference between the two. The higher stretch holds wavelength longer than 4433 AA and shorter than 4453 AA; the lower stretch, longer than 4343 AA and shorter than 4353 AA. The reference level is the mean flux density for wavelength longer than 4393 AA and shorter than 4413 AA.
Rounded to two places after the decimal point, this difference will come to 4.36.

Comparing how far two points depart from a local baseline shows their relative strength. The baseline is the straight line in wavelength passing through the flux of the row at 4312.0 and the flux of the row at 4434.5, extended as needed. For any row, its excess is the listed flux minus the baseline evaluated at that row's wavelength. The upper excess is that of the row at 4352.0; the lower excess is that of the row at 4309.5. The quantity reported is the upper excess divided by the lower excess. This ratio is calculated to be -1.0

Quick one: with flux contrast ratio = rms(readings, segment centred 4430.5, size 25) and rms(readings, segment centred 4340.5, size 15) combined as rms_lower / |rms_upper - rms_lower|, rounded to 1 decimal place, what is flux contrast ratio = 4.8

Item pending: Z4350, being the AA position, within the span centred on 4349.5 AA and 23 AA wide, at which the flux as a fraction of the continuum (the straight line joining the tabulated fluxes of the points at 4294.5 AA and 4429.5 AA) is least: 4339.5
